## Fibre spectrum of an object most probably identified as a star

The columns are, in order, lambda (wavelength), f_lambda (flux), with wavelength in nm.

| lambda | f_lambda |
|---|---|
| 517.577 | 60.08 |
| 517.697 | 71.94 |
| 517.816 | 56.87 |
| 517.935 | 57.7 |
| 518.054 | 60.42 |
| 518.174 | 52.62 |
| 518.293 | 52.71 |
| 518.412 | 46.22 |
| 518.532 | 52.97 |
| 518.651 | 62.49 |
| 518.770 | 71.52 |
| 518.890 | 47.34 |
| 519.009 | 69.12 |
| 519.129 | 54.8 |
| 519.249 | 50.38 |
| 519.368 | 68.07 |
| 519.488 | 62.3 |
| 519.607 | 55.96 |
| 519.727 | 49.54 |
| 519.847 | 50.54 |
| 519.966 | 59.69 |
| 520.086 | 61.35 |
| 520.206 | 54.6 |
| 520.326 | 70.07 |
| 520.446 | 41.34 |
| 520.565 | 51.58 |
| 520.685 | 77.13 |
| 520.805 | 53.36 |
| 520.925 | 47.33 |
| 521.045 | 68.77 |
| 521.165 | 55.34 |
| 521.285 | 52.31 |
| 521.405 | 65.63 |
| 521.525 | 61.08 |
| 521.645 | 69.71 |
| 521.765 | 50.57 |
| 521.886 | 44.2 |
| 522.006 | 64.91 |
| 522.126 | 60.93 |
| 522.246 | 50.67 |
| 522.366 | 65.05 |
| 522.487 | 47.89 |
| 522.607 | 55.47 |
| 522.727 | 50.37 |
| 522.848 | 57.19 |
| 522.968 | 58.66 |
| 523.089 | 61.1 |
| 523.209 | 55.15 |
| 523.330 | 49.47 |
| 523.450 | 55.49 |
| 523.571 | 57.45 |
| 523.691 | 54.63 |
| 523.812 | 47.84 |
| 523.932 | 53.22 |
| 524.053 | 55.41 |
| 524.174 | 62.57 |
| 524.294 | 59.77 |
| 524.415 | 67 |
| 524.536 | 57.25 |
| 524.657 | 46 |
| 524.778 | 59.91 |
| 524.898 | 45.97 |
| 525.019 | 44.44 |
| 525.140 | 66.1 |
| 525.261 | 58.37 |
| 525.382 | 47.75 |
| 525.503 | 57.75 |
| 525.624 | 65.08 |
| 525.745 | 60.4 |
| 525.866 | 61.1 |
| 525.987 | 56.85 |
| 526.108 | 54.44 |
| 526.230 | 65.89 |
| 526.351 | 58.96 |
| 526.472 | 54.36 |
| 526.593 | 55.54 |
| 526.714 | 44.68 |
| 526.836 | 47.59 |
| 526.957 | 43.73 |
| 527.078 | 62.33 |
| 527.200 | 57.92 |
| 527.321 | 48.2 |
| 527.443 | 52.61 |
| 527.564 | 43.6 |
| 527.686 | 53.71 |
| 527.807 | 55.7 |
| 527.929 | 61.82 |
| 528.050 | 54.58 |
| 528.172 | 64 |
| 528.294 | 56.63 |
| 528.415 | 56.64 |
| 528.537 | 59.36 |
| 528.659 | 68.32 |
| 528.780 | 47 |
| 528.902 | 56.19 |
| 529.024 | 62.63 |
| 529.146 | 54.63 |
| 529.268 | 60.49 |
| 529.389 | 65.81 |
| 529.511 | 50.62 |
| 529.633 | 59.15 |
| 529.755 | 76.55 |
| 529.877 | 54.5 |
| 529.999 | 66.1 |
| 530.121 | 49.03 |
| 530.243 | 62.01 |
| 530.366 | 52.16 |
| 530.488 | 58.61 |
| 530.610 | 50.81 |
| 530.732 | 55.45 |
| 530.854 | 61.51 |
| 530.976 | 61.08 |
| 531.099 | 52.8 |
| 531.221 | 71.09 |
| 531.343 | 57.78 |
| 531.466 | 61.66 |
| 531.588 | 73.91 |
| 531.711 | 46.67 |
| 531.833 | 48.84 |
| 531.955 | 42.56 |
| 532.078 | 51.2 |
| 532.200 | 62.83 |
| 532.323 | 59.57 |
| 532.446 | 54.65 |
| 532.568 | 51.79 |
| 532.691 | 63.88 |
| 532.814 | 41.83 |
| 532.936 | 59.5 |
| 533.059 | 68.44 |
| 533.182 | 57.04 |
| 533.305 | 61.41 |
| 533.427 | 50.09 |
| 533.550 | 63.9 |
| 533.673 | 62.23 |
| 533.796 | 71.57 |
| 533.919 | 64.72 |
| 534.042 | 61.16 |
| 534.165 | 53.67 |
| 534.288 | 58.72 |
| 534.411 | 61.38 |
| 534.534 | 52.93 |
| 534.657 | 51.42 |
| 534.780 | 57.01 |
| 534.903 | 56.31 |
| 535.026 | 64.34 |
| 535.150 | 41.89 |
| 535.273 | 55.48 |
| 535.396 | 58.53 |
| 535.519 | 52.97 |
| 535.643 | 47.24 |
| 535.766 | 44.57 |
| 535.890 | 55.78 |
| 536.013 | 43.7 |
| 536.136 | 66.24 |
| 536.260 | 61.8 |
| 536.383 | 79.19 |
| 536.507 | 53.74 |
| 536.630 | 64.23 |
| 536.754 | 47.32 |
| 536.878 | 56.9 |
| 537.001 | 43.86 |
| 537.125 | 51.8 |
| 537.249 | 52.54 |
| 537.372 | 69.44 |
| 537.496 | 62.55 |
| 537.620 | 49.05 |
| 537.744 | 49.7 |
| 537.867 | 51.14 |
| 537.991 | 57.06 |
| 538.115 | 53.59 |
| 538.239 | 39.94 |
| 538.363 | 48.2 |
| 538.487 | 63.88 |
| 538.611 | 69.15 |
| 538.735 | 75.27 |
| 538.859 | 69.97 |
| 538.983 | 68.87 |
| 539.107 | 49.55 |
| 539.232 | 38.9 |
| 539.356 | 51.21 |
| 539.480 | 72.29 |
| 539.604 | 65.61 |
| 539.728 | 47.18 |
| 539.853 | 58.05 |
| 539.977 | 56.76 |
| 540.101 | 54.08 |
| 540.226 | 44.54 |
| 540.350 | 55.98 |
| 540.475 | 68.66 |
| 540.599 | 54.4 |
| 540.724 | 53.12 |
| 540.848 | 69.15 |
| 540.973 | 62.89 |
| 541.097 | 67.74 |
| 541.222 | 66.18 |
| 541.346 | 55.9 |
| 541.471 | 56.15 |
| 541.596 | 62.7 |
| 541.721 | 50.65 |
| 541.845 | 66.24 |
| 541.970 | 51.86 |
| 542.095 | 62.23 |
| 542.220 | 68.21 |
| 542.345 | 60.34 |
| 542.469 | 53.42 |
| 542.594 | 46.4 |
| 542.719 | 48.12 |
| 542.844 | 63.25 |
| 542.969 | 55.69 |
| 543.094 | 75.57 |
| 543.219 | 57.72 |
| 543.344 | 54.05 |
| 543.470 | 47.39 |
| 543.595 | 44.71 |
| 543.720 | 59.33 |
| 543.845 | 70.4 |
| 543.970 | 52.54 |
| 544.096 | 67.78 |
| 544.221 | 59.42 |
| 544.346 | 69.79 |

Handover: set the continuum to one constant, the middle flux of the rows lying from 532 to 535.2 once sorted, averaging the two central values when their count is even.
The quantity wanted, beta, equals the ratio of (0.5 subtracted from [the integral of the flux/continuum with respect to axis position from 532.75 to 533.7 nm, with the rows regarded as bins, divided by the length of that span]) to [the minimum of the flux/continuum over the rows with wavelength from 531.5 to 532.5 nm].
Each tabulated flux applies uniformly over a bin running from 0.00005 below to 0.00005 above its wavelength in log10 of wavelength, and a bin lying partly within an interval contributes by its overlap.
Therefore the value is 0.67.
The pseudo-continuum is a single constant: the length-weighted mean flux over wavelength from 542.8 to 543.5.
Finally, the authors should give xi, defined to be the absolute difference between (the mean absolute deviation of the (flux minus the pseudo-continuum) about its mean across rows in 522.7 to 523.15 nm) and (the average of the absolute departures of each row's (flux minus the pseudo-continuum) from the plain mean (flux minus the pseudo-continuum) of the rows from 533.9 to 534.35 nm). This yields 0.1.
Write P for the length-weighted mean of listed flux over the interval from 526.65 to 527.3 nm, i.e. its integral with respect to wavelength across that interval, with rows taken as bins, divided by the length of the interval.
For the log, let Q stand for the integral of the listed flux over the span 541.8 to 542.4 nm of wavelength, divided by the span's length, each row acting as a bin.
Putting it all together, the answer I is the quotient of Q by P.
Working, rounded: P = 51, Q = 62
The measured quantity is 1.21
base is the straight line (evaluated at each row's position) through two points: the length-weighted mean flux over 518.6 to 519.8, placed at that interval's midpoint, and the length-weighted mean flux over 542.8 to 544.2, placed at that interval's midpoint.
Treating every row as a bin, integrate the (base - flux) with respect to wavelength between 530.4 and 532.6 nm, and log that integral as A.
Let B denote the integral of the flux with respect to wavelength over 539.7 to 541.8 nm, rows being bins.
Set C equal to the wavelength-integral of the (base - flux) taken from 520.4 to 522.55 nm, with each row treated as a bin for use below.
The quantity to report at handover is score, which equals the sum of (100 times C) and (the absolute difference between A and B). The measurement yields 505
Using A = 4.7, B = 122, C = 3.9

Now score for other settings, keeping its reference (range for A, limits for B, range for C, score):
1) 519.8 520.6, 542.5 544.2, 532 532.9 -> 449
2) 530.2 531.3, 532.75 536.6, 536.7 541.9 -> 1035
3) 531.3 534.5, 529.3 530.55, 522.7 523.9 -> 573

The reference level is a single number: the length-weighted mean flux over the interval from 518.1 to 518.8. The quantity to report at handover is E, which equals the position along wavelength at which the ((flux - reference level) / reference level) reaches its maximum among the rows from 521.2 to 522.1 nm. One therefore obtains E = 521.645 nm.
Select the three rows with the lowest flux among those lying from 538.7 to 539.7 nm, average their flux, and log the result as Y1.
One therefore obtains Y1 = 46.6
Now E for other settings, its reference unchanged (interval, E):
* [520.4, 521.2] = 520.685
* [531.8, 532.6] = 532.200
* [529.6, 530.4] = 529.755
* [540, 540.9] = 540.848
